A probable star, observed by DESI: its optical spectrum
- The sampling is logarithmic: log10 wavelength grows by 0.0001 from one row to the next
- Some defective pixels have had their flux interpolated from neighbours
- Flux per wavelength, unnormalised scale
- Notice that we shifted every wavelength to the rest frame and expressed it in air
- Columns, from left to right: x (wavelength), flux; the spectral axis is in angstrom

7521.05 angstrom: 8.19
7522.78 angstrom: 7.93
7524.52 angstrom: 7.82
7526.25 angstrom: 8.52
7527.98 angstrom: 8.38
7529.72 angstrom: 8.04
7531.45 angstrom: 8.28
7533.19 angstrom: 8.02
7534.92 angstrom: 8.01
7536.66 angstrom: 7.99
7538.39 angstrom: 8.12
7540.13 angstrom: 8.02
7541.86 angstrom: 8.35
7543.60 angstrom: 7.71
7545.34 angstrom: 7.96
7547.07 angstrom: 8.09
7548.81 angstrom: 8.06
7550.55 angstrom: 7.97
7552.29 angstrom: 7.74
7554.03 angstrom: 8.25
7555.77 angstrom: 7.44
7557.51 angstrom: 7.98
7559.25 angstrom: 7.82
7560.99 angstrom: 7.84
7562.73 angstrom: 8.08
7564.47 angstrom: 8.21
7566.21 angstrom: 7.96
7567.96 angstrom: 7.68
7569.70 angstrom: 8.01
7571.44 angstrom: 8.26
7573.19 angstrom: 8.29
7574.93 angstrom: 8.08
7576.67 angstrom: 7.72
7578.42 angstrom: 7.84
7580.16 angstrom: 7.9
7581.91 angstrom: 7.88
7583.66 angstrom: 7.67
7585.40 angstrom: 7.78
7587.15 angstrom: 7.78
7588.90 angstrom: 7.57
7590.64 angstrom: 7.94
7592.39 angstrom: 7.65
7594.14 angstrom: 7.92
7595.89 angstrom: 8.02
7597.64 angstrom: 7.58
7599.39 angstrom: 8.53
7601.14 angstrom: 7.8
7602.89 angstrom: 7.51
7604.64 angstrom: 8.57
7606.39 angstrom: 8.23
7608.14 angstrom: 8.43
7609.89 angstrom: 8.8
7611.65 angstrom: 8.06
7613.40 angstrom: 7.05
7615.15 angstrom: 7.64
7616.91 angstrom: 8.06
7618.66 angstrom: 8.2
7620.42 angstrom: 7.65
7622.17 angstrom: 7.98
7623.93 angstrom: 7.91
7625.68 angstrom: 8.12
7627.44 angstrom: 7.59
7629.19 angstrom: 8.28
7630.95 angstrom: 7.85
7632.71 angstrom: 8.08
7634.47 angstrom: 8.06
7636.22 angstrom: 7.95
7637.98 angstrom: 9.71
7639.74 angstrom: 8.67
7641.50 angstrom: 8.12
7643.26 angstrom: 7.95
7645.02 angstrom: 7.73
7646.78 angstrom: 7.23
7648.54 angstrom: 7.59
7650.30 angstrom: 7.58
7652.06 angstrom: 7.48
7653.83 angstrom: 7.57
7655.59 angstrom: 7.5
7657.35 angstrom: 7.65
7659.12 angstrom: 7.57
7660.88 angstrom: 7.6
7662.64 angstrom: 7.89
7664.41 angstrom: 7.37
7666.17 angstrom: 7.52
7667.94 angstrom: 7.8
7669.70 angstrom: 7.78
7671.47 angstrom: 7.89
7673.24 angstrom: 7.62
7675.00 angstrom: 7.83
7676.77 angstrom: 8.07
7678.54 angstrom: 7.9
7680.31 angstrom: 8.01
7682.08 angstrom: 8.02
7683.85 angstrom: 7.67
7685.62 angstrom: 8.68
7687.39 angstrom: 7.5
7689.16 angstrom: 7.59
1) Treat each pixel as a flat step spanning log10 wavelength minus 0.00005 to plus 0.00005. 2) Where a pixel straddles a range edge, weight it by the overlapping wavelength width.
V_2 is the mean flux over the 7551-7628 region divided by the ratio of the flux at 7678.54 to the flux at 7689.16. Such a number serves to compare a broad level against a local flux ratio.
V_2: 7.6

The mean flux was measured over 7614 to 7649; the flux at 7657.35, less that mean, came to -0.37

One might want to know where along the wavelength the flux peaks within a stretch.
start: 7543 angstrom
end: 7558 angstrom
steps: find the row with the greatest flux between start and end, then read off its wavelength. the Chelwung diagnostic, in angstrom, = 7554.03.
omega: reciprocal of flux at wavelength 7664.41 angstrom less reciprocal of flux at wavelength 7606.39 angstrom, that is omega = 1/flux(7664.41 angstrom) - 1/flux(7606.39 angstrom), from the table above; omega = 0.014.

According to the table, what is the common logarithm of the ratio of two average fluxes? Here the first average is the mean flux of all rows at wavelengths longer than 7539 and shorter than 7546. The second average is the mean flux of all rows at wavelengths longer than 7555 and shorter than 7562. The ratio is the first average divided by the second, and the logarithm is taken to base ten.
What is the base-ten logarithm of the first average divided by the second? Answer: 0.013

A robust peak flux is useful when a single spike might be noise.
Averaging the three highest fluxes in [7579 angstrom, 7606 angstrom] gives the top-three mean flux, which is 8.37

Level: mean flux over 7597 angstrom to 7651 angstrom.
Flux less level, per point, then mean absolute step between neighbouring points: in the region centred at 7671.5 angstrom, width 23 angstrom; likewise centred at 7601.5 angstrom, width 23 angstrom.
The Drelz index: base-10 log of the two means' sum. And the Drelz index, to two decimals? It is -0.17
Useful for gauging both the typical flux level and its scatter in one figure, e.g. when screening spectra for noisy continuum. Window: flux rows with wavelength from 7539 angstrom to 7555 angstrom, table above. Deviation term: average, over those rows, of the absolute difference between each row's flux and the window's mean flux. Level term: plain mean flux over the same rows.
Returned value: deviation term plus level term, 8.17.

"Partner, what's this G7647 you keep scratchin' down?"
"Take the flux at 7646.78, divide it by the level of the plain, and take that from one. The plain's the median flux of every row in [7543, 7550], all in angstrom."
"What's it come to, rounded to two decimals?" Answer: 0.10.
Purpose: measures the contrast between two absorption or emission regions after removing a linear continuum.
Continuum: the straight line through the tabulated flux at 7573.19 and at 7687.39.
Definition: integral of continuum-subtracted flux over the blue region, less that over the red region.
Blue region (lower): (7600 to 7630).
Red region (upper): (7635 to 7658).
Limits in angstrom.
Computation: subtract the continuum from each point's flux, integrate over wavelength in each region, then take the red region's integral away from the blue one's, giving -3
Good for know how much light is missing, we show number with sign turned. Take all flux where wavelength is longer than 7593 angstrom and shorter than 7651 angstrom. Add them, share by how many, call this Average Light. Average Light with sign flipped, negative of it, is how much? -8.01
